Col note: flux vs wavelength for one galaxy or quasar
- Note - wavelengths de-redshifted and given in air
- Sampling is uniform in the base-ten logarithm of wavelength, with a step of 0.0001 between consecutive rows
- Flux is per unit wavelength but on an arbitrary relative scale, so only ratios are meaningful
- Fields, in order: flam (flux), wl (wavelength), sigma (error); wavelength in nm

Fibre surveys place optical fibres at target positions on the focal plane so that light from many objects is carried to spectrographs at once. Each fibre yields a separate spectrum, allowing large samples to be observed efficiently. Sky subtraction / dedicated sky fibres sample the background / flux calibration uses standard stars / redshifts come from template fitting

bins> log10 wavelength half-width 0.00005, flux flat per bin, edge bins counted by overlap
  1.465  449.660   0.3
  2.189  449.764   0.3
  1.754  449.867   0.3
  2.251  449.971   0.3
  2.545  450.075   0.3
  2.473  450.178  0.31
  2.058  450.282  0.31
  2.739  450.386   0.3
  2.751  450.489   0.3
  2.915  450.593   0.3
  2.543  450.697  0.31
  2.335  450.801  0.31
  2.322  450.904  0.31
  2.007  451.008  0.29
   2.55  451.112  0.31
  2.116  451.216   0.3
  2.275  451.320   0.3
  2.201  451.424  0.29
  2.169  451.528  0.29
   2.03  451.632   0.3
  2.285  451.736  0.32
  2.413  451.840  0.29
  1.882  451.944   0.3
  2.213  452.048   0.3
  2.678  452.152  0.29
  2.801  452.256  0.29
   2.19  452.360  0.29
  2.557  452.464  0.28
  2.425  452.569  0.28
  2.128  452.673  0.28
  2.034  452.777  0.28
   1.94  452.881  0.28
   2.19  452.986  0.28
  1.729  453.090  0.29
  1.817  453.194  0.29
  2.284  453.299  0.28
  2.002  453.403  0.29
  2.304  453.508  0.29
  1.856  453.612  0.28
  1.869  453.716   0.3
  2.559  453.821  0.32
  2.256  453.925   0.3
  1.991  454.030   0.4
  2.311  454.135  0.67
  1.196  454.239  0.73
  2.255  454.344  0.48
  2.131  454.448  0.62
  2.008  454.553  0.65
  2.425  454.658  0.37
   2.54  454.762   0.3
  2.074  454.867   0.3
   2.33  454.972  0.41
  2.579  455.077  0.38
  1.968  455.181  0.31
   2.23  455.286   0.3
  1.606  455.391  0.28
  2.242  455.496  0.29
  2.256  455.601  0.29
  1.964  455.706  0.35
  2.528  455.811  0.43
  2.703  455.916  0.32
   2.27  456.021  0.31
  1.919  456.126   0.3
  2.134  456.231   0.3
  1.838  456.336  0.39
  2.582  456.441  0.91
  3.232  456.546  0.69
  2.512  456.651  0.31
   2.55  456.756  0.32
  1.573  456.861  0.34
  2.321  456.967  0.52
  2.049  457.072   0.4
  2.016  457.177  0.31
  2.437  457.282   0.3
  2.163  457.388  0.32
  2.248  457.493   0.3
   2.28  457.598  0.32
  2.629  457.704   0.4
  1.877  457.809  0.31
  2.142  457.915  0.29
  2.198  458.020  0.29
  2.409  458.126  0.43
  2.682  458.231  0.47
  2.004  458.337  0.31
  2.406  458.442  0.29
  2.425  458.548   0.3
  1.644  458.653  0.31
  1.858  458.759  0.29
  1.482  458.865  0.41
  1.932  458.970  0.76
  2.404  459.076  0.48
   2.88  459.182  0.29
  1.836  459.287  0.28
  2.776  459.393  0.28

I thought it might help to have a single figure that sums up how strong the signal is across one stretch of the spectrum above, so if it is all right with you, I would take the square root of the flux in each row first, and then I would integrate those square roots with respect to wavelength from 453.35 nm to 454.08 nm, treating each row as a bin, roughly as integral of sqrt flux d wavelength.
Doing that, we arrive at 1.1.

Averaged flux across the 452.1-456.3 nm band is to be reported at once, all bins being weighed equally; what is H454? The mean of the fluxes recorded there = 2.18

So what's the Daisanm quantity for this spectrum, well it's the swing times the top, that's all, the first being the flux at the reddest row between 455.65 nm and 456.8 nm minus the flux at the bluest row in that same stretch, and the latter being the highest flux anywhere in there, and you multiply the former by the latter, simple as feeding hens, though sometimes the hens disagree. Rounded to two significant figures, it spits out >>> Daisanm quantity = 1.9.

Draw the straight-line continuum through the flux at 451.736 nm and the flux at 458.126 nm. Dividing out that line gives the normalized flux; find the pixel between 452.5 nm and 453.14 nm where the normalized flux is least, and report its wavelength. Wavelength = 453.090 nm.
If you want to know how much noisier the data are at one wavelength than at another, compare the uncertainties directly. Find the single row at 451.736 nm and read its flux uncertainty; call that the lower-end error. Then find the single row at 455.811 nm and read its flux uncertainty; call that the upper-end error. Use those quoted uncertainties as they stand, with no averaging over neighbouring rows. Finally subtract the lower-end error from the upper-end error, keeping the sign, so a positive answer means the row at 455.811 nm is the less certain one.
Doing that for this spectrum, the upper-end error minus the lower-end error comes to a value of 0.11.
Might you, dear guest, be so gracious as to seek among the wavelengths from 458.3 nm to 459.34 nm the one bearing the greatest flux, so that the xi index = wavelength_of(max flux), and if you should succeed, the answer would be 459.182 nm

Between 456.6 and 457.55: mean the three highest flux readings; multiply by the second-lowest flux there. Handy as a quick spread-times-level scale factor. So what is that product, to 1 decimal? 5.0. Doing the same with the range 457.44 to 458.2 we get 5.2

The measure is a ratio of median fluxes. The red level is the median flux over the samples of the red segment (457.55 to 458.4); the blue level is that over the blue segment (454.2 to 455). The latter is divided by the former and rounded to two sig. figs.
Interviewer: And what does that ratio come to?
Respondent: 0.98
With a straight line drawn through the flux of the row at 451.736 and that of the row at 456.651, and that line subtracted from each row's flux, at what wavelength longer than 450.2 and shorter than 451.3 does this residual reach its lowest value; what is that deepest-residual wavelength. 451.008 nm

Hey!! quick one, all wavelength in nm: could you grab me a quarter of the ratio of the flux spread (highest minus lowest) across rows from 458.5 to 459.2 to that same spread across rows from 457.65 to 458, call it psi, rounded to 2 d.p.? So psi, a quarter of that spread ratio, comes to 0.46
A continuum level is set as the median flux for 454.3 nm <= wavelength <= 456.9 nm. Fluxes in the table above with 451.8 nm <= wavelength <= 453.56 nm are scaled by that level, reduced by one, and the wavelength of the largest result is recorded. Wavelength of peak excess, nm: 452.256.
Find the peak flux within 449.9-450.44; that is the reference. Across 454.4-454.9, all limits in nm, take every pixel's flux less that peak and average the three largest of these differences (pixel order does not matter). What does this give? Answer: -0.37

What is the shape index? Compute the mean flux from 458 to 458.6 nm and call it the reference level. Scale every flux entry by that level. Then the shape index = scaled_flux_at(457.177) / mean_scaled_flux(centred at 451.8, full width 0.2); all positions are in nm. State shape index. 0.86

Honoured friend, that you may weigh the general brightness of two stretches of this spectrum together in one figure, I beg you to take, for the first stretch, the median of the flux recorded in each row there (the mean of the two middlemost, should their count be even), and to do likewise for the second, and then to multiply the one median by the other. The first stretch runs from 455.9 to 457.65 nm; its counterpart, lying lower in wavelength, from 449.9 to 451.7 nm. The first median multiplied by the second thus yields 5.27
